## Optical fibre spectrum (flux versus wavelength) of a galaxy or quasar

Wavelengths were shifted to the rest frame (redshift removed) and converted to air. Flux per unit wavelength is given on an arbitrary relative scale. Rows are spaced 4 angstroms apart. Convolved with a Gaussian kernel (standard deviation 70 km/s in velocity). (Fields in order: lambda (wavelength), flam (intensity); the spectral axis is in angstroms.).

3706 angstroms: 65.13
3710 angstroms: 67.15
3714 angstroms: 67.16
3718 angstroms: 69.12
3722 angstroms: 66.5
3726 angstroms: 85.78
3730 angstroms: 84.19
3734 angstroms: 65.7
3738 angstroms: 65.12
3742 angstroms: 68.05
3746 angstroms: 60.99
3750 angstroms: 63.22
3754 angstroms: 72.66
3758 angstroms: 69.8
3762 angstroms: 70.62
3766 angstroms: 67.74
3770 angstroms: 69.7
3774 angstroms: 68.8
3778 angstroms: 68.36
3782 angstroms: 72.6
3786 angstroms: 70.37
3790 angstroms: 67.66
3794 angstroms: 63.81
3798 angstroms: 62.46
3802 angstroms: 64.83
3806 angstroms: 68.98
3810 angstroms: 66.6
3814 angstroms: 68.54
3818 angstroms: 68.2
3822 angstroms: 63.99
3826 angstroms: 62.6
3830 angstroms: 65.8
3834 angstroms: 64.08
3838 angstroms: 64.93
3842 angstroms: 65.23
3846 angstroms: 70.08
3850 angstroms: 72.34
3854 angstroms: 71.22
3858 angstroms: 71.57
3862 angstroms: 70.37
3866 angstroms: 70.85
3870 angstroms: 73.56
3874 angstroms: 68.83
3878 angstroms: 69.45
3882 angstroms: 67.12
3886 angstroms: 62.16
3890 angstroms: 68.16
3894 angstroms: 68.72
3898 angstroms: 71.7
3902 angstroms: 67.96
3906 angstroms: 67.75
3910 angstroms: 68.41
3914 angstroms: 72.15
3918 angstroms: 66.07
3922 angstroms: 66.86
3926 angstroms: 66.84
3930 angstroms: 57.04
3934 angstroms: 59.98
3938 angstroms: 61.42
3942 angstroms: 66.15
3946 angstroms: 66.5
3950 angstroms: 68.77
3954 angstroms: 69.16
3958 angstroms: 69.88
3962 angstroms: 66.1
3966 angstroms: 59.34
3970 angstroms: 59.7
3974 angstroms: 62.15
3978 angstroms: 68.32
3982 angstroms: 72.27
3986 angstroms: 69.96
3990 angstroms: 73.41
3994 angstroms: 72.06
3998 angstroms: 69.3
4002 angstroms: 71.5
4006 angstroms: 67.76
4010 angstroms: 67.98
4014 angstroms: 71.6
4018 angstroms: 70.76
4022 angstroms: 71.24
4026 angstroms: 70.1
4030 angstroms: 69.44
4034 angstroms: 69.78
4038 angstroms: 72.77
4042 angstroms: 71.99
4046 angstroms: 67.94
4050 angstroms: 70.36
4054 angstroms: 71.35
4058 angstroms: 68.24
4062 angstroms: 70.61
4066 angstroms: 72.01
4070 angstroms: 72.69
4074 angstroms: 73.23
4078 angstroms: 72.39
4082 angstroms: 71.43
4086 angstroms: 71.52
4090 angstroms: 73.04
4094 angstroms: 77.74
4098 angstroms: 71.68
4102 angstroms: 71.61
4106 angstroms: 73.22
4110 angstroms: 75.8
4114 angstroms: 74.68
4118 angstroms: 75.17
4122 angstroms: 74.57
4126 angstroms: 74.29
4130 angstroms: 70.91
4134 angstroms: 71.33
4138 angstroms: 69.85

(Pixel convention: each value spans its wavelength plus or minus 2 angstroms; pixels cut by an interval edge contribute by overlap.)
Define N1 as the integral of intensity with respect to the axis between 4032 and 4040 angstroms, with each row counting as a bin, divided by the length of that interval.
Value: 71.3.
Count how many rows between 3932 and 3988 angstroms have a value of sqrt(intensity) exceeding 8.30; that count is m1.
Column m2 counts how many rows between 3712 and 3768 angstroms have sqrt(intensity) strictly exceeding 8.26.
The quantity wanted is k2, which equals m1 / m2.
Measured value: 0.7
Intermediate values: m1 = 4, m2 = 6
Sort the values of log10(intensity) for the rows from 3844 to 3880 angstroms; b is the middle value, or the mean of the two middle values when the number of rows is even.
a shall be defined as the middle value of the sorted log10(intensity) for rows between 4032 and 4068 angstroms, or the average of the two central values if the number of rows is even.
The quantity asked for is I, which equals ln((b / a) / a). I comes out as -0.614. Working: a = 1.85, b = 1.85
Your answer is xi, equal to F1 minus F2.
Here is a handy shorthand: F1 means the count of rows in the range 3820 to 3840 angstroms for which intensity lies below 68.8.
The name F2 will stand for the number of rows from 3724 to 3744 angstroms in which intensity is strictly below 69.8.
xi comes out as 2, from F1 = 5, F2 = 3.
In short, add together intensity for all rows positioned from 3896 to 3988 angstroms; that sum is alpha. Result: 1524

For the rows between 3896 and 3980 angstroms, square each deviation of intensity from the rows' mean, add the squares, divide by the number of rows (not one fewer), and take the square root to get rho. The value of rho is 4.1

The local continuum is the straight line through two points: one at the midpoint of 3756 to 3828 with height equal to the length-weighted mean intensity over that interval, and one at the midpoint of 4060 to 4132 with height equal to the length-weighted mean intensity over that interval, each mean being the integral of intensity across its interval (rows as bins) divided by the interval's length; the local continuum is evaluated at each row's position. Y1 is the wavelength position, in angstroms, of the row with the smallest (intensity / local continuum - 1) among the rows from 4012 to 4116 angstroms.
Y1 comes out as 4046 angstroms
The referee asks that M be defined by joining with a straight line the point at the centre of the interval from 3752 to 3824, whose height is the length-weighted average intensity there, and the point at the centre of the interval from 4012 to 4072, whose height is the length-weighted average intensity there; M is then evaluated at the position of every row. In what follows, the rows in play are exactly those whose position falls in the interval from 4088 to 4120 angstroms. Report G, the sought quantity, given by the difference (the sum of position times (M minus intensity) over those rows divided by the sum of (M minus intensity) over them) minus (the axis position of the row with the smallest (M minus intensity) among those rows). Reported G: 10.9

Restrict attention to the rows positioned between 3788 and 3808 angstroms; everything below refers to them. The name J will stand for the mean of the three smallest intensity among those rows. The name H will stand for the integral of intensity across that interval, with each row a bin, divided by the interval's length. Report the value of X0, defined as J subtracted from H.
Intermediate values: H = 65.5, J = 64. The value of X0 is 1.8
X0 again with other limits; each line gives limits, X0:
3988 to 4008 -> 1.3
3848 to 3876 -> 1.2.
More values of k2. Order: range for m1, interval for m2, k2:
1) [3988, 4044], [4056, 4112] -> 0.9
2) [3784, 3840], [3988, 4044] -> 0.2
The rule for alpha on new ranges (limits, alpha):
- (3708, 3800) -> 1588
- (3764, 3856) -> 1549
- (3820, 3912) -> 1567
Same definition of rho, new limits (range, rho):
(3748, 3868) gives 3.1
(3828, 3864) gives 3.1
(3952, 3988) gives 4.5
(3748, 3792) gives 2.5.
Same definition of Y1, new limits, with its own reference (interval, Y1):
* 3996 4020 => 4006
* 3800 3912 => 3886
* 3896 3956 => 3930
